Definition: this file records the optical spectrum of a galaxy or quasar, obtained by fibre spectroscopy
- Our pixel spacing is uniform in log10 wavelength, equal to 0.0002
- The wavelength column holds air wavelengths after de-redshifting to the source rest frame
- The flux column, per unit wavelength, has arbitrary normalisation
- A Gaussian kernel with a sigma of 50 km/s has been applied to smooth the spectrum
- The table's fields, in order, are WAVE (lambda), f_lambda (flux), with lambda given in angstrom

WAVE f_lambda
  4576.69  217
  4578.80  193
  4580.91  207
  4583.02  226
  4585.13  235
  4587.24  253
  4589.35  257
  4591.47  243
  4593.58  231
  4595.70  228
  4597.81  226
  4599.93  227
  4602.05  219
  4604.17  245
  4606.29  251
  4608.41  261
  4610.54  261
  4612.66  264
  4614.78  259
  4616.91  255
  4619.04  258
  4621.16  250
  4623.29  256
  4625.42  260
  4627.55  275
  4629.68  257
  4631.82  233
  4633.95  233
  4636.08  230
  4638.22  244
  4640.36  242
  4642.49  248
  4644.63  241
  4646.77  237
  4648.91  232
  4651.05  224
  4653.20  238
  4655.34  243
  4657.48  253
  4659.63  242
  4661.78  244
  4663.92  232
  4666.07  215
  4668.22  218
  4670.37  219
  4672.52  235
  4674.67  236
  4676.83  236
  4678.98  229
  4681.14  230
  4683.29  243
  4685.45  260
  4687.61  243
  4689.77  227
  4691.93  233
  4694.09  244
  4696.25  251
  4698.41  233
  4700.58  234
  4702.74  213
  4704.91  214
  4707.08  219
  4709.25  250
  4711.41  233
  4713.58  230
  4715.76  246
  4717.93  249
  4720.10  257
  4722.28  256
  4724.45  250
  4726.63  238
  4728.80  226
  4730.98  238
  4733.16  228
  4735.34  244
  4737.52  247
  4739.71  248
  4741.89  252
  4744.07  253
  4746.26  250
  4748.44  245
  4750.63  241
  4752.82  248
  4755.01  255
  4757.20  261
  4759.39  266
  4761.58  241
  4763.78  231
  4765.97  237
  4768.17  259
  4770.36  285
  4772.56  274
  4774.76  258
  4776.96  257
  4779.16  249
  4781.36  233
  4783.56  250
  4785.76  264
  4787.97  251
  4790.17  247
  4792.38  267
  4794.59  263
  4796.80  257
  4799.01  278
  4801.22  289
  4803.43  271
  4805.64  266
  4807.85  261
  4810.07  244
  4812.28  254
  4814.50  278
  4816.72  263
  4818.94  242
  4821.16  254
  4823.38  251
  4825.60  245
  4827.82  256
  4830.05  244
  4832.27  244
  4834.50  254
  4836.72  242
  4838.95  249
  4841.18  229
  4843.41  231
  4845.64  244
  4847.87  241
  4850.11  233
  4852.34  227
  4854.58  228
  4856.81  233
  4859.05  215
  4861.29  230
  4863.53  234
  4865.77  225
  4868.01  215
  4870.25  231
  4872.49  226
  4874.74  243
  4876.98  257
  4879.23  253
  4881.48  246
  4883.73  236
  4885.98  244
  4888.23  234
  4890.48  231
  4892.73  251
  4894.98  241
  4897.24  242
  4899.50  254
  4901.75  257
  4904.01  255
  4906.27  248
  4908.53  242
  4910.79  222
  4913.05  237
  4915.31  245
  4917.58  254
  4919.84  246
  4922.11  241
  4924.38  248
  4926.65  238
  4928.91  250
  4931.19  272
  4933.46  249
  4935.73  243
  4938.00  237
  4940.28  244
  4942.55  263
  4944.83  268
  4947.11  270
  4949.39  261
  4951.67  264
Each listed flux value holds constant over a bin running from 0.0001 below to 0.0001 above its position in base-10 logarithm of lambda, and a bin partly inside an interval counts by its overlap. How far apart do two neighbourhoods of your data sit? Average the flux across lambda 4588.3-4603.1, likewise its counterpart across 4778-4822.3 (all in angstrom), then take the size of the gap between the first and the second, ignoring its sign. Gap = 26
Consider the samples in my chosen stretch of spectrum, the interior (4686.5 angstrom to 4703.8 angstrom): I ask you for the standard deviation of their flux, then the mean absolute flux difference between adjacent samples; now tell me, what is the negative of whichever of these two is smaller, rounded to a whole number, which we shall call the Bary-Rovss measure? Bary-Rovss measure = -11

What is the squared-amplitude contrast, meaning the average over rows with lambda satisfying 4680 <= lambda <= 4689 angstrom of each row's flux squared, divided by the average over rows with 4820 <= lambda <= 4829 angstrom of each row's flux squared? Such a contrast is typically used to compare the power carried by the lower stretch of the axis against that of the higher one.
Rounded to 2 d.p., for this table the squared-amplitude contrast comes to 0.94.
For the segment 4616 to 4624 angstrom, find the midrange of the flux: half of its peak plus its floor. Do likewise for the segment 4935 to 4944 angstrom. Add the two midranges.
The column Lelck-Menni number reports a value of 504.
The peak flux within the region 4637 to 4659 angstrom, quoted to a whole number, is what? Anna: 253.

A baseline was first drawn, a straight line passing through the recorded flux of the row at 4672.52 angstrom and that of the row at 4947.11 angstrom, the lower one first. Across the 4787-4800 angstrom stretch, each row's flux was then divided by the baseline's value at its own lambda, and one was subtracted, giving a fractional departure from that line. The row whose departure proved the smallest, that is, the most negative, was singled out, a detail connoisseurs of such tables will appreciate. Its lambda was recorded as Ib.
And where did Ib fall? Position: 4790.17 angstrom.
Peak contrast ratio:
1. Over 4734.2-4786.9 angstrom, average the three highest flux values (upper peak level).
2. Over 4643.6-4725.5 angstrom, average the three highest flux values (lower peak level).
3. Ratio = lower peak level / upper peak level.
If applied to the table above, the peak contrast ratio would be 0.94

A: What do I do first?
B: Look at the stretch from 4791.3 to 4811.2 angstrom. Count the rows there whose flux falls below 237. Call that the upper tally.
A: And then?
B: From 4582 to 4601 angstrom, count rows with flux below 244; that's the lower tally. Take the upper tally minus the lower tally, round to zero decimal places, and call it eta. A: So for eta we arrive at -7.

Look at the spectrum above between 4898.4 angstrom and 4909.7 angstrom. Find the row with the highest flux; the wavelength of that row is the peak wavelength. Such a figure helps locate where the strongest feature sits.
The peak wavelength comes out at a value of 4901.75 angstrom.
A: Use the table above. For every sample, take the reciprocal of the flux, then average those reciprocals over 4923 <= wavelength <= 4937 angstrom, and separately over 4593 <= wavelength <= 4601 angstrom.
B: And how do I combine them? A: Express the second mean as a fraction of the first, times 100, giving 109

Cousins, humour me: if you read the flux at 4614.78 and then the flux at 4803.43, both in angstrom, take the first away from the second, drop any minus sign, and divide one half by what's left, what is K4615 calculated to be 0.042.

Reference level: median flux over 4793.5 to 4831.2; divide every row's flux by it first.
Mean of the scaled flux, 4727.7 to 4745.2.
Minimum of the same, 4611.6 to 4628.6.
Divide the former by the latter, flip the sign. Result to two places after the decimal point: -0.97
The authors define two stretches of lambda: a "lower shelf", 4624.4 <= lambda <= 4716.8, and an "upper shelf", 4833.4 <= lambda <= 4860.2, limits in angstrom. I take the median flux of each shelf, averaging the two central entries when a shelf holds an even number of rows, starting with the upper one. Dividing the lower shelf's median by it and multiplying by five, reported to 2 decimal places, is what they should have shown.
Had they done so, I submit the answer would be 5.06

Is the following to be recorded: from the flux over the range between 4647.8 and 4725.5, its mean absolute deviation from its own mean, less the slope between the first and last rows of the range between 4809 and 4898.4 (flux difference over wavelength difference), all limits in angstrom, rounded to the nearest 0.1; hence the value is 10.4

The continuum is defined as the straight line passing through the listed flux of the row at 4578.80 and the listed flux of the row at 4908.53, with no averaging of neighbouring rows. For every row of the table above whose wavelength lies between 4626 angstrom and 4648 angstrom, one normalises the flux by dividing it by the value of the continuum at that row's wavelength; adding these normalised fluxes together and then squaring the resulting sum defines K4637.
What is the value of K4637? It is 146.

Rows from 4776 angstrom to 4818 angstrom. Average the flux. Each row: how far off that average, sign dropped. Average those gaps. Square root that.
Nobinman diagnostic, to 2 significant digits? 3.2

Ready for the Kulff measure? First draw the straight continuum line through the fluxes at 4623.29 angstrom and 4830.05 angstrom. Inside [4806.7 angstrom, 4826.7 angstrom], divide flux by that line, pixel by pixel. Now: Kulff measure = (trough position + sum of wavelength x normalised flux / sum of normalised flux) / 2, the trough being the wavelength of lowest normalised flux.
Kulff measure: 4817.8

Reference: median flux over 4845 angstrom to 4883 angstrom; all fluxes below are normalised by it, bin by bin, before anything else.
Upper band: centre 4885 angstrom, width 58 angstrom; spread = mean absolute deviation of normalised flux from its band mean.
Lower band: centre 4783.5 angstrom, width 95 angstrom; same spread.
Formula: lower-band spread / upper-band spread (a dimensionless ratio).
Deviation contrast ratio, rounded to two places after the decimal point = 1.00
